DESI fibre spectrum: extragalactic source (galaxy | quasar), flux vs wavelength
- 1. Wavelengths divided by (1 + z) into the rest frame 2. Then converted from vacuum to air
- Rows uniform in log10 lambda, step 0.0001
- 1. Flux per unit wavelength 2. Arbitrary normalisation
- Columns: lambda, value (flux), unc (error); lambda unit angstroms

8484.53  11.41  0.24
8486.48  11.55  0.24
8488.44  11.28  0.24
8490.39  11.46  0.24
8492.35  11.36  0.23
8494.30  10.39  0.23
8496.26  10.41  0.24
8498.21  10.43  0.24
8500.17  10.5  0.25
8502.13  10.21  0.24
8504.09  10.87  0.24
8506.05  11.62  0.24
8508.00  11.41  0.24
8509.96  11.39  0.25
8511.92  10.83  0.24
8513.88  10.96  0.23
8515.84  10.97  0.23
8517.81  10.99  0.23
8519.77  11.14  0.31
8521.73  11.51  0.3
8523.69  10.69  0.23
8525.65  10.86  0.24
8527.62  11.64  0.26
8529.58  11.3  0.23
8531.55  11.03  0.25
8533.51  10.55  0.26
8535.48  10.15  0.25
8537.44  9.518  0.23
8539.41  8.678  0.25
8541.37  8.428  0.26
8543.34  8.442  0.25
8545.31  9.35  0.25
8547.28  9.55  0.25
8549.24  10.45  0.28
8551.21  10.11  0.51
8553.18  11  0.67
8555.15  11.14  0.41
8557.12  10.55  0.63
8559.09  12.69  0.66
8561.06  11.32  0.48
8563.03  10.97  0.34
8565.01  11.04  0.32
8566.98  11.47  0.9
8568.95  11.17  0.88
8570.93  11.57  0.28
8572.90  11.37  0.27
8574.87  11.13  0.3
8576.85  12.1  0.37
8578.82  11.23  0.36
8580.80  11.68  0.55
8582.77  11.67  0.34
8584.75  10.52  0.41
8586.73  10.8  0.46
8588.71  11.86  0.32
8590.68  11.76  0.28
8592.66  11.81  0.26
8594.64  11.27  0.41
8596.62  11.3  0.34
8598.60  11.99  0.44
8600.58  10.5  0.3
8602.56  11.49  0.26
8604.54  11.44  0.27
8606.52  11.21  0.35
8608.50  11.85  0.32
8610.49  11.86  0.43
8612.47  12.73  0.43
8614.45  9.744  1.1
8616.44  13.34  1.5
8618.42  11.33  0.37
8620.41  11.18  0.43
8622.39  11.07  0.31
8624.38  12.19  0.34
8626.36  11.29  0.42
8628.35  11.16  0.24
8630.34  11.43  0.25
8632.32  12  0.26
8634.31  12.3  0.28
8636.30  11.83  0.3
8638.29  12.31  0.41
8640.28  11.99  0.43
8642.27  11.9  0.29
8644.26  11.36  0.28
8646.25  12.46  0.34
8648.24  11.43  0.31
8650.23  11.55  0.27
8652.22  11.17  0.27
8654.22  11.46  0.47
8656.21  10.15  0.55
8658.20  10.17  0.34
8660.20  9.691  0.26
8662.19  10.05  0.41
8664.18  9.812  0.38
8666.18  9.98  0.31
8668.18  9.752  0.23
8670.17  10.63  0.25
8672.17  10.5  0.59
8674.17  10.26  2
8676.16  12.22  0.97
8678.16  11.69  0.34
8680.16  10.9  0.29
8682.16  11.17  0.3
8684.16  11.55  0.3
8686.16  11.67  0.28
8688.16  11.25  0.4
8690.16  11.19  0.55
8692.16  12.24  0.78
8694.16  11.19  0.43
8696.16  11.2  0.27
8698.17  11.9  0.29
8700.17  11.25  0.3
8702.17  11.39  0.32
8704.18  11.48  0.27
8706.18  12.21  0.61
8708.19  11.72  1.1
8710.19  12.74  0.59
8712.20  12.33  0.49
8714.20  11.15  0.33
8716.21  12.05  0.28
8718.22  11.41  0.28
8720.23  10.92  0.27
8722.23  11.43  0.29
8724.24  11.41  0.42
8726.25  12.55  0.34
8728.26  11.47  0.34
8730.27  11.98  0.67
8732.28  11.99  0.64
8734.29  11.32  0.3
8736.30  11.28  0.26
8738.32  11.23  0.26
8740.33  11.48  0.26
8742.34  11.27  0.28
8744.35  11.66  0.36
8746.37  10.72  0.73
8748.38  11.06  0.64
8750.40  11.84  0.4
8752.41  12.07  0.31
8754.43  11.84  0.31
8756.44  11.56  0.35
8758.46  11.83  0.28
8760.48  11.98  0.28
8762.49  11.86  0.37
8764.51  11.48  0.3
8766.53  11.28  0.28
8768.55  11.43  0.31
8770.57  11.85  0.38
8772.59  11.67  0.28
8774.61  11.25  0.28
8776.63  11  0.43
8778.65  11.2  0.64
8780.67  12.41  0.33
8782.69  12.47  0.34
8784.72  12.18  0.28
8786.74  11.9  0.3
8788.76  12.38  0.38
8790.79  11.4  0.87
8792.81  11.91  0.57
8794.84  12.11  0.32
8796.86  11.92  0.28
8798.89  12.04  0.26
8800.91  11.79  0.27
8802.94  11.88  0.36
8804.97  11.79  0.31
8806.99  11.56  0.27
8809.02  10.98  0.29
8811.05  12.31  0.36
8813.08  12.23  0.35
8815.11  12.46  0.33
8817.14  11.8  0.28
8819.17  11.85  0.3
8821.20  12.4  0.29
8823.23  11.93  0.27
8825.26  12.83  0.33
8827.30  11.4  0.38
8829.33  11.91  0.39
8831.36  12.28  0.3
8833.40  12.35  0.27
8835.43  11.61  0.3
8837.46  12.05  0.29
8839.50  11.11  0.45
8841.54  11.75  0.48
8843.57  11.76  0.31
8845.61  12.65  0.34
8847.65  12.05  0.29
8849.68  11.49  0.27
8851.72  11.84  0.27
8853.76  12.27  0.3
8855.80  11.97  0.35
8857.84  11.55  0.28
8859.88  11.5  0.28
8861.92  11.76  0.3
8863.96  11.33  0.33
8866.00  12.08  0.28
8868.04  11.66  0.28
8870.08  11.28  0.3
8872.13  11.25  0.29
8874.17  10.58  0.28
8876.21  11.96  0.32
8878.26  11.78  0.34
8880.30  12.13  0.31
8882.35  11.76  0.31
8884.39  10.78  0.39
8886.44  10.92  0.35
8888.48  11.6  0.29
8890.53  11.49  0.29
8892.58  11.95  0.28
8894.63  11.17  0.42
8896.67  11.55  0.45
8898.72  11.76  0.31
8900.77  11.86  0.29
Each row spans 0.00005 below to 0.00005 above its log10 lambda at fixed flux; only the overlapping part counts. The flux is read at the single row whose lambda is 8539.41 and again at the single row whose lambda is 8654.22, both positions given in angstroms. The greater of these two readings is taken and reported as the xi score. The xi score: 11.5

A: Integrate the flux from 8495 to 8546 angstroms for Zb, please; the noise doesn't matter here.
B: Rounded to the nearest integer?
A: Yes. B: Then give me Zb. 537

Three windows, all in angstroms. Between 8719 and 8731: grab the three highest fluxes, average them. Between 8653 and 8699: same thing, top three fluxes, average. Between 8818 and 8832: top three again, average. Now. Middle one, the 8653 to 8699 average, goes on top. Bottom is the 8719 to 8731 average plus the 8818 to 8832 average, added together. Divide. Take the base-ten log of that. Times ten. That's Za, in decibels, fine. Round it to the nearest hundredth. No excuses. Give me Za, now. -3.06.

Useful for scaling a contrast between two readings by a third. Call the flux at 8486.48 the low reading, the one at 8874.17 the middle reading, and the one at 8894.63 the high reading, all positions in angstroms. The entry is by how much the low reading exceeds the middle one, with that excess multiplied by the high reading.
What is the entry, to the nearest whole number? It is 11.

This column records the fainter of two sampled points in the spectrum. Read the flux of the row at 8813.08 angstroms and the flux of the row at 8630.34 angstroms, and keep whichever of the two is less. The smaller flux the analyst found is 11.4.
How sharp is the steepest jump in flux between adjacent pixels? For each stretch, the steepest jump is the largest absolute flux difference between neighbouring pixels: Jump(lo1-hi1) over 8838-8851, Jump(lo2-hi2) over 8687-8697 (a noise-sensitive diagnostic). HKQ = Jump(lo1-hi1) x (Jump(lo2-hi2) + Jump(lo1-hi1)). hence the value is 1.7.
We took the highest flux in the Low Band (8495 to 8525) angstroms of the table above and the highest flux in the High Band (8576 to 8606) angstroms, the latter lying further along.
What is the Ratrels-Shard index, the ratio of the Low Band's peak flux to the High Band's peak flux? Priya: 0.96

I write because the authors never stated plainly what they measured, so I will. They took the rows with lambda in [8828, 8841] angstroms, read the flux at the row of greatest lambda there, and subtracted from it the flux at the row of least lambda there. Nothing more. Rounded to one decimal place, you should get -0.8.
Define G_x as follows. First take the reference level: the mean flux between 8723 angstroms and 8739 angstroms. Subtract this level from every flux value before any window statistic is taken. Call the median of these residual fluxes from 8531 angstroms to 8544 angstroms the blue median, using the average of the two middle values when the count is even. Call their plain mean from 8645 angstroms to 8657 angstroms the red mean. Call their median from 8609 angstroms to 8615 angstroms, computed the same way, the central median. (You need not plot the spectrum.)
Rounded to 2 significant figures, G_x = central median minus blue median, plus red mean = 2.1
